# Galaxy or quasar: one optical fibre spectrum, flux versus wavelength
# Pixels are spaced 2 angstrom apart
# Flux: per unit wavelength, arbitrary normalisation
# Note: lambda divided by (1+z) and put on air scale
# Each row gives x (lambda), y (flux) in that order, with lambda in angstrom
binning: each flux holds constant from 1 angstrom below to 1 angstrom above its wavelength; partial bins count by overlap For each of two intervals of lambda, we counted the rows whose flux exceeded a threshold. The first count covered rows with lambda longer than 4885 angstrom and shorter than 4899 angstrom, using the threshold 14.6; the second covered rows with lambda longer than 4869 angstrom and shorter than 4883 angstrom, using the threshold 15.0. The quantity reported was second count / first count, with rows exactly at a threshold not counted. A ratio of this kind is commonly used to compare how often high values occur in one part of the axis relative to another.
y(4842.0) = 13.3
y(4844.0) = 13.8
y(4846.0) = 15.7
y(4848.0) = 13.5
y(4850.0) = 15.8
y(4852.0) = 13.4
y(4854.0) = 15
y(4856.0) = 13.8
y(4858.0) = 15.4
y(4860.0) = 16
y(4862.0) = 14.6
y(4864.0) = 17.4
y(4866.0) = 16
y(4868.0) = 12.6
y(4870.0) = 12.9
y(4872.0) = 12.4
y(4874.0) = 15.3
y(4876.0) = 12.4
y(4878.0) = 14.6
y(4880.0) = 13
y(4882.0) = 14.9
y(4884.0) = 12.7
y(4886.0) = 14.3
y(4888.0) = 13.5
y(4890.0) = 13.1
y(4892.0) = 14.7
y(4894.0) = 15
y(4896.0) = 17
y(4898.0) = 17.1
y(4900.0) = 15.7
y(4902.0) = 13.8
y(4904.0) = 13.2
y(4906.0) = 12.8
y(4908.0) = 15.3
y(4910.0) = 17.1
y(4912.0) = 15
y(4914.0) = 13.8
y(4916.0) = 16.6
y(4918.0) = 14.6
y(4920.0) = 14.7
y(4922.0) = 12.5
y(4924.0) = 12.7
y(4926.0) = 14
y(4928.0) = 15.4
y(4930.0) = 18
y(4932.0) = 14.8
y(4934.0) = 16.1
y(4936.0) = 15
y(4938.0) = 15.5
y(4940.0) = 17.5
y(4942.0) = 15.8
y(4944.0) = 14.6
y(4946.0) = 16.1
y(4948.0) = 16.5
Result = 0.25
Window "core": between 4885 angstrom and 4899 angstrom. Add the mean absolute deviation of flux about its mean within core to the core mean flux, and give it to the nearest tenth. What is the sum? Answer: 16.2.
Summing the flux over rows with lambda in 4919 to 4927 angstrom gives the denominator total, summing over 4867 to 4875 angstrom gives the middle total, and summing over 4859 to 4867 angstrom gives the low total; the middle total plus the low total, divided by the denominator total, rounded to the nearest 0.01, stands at 2.17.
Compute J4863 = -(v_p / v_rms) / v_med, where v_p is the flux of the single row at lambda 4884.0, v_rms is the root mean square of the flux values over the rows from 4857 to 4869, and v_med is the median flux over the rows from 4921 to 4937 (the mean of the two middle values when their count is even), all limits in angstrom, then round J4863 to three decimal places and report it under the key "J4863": -0.055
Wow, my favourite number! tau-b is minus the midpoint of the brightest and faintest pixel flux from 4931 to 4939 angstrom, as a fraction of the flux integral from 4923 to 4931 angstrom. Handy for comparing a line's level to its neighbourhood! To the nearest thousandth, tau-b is -0.129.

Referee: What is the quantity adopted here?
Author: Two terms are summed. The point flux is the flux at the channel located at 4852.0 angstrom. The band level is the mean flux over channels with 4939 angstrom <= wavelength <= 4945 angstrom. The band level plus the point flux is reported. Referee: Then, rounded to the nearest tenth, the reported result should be 29.4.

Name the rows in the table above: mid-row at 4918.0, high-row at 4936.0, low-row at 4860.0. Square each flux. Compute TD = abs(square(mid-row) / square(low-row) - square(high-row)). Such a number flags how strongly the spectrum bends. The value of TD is 224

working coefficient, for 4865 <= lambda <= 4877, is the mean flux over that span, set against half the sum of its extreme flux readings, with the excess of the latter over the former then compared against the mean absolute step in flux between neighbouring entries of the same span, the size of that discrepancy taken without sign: 1.4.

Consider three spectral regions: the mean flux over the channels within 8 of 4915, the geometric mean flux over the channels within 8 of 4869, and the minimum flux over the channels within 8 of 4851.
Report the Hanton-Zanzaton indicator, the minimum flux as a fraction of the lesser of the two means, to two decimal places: 0.95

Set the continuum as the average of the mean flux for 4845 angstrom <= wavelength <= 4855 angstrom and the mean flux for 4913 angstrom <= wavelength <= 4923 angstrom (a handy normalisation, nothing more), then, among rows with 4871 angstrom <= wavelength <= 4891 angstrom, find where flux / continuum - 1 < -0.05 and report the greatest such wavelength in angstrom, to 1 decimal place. 4890.0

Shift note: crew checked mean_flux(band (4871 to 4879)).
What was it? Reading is 13.7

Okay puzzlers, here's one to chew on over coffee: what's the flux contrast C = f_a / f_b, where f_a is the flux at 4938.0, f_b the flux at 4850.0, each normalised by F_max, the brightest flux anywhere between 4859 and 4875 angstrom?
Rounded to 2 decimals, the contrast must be 0.98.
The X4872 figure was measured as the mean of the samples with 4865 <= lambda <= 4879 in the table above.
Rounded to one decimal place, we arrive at 13.7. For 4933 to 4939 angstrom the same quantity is 15.5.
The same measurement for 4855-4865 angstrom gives 15.4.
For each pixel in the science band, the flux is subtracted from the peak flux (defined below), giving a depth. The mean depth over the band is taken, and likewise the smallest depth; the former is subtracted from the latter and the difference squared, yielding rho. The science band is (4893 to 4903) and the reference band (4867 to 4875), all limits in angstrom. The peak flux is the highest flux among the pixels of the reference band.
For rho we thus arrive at 1.9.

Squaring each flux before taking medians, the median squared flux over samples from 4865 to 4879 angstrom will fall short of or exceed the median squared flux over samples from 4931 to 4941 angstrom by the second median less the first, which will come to 74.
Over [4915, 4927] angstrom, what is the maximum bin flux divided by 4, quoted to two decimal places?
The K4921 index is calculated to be 4.15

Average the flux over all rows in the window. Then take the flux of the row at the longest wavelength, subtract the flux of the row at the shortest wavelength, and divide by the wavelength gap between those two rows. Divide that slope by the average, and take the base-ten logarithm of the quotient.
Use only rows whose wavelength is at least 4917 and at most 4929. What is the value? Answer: -2.2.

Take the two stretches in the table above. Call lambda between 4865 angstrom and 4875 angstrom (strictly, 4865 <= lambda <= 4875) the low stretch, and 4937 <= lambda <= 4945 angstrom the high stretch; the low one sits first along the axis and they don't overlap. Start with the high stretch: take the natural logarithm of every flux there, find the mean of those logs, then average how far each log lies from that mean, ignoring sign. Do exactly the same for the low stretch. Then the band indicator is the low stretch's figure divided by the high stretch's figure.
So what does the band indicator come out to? 2.03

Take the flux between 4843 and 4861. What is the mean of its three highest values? 15.8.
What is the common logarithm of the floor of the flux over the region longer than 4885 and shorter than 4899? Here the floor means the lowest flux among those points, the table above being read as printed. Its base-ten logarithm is 1.12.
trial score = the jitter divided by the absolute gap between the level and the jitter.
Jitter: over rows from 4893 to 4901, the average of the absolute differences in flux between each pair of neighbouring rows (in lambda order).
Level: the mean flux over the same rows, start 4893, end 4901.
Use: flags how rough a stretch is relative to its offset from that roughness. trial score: 0.078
